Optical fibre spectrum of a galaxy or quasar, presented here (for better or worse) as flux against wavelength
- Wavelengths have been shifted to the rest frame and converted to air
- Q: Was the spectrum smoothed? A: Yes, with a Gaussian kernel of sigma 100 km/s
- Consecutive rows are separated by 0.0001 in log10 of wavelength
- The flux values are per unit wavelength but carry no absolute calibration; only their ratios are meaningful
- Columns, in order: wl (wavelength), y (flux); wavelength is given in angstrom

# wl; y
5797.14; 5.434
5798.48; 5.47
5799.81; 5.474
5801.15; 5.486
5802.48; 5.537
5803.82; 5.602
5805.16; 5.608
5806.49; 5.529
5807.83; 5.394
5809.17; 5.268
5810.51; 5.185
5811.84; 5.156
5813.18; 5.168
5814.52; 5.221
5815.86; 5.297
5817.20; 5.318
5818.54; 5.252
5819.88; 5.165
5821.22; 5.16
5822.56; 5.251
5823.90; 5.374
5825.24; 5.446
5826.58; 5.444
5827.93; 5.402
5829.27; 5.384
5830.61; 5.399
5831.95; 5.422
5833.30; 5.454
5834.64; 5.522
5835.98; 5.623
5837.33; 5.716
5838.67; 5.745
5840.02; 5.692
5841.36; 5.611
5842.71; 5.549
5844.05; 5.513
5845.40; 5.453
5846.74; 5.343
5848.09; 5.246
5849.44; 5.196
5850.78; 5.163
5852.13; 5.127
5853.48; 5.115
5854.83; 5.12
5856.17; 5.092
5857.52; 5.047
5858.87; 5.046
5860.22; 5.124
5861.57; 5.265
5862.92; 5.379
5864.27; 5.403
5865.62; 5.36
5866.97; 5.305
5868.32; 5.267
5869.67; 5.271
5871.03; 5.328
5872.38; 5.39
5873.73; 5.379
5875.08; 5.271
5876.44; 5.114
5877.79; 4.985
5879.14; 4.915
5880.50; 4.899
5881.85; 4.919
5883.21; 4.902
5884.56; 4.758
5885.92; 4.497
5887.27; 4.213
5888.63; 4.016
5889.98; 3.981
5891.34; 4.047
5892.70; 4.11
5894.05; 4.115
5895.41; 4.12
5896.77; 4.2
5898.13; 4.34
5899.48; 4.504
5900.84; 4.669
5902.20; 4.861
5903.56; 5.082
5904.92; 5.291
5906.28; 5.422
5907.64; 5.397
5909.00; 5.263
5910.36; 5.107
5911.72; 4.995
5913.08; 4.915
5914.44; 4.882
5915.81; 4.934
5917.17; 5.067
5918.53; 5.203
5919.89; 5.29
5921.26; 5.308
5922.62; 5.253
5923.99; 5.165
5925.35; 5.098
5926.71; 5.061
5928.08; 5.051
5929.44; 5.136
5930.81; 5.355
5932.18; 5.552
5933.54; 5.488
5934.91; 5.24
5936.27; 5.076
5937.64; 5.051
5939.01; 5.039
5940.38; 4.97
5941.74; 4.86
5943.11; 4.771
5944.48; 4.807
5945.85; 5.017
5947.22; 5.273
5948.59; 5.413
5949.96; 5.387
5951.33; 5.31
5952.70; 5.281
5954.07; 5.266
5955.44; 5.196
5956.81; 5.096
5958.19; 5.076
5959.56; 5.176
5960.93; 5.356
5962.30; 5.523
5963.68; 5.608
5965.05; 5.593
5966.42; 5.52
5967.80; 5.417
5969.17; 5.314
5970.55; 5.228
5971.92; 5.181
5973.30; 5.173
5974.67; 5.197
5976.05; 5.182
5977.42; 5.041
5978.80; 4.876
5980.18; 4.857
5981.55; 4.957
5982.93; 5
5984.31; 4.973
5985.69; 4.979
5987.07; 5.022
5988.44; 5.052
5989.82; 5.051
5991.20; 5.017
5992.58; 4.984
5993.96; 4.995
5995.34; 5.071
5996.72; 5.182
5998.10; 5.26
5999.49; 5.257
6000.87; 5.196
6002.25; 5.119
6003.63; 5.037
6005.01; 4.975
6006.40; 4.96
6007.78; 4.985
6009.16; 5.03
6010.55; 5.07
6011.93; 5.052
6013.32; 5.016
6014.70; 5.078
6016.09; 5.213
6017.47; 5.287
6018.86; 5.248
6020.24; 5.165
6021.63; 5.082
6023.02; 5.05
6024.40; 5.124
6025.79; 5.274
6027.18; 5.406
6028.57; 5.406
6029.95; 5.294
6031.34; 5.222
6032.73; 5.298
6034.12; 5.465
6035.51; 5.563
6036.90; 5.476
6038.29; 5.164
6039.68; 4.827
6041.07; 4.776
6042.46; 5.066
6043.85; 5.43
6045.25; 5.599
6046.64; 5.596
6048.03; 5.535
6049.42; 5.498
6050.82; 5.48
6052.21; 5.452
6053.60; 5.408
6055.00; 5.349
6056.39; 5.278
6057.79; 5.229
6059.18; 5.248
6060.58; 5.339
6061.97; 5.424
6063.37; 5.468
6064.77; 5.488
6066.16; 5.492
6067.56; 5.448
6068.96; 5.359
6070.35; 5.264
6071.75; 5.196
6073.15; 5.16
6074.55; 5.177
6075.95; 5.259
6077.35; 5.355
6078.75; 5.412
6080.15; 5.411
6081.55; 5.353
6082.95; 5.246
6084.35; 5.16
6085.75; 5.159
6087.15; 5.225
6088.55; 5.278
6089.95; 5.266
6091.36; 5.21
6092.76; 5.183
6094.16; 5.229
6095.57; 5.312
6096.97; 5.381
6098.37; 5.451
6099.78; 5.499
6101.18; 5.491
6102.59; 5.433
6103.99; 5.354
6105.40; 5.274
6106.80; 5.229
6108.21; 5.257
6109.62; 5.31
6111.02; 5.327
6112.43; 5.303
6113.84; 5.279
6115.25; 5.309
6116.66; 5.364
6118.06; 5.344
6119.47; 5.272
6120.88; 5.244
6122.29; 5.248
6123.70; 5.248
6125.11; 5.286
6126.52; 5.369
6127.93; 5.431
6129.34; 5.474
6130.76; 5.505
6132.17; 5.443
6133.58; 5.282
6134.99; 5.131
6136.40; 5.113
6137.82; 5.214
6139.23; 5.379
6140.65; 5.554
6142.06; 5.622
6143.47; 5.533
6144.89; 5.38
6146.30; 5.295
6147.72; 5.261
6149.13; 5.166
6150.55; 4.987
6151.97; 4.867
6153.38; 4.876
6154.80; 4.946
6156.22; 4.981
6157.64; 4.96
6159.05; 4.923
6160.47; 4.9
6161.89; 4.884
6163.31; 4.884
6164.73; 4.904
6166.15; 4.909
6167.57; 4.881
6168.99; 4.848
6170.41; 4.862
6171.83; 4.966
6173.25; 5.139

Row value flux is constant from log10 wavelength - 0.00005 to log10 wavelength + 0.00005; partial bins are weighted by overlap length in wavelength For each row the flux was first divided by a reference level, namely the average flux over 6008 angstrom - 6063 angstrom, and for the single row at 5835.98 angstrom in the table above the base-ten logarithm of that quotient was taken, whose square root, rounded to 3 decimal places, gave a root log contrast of 0.168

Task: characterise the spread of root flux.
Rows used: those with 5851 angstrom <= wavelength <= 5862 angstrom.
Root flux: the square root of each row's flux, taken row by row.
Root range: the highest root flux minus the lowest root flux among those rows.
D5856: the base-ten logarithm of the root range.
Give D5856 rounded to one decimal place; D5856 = -1.3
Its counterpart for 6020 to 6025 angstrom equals -1.6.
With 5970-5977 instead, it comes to -1.9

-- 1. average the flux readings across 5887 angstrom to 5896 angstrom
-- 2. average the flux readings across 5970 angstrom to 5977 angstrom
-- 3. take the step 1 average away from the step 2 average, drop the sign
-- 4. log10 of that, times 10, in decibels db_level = 0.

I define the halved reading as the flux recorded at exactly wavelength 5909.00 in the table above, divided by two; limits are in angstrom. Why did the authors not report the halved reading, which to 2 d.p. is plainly 2.63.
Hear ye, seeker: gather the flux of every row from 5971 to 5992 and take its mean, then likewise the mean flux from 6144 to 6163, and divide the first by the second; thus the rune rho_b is 1.00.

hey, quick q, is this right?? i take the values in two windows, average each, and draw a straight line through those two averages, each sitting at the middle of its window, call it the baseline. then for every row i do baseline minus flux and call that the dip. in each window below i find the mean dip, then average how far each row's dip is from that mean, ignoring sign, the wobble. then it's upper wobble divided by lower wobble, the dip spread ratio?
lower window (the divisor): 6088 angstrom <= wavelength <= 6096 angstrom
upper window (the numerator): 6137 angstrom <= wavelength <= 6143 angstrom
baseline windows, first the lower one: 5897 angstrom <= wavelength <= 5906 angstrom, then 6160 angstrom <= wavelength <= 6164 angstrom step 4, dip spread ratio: 3.70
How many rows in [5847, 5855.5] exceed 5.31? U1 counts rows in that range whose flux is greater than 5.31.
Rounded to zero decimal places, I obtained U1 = 0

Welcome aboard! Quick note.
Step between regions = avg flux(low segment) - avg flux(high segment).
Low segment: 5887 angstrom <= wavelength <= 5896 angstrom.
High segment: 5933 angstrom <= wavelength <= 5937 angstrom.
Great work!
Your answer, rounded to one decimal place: -1.2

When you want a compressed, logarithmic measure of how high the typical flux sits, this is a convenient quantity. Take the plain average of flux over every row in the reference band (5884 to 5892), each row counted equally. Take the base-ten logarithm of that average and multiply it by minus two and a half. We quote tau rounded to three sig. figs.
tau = -1.57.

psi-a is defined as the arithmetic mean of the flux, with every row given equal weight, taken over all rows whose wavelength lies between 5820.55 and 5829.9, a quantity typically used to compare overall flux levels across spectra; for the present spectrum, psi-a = 5.35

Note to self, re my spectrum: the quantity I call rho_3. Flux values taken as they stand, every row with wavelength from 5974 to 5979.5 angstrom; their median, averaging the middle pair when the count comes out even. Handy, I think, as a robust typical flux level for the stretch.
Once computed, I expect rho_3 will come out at 5.11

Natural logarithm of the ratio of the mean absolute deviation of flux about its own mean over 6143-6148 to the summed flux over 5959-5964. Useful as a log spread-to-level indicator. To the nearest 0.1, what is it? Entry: -5.5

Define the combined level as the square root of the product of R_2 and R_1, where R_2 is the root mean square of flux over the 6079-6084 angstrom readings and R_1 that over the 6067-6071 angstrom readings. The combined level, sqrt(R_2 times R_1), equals 5.35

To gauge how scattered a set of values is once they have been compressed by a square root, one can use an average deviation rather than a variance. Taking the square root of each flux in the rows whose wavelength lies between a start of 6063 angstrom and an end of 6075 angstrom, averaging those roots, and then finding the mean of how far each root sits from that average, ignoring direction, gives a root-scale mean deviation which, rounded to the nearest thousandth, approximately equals 0.027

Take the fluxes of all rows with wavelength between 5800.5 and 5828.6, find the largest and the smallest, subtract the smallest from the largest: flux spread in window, 0.5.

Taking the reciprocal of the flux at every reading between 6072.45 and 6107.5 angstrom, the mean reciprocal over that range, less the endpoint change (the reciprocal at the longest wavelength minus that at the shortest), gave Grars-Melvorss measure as 0.191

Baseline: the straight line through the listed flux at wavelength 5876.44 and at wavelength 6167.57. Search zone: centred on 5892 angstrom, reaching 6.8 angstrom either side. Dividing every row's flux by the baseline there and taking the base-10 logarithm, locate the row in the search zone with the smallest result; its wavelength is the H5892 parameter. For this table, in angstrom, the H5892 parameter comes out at 5889.98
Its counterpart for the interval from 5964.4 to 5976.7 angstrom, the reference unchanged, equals 5973.30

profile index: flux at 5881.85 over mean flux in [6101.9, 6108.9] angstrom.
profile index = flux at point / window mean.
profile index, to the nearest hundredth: 0.93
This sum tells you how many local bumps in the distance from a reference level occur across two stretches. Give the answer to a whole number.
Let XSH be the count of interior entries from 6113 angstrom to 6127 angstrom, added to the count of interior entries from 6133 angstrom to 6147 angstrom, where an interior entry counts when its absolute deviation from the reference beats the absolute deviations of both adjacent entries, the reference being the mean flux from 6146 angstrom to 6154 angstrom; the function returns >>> 2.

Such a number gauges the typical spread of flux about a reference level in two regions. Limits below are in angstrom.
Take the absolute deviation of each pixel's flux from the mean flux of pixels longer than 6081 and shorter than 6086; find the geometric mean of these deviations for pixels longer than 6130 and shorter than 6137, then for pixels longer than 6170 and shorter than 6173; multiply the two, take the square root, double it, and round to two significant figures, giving 0.40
